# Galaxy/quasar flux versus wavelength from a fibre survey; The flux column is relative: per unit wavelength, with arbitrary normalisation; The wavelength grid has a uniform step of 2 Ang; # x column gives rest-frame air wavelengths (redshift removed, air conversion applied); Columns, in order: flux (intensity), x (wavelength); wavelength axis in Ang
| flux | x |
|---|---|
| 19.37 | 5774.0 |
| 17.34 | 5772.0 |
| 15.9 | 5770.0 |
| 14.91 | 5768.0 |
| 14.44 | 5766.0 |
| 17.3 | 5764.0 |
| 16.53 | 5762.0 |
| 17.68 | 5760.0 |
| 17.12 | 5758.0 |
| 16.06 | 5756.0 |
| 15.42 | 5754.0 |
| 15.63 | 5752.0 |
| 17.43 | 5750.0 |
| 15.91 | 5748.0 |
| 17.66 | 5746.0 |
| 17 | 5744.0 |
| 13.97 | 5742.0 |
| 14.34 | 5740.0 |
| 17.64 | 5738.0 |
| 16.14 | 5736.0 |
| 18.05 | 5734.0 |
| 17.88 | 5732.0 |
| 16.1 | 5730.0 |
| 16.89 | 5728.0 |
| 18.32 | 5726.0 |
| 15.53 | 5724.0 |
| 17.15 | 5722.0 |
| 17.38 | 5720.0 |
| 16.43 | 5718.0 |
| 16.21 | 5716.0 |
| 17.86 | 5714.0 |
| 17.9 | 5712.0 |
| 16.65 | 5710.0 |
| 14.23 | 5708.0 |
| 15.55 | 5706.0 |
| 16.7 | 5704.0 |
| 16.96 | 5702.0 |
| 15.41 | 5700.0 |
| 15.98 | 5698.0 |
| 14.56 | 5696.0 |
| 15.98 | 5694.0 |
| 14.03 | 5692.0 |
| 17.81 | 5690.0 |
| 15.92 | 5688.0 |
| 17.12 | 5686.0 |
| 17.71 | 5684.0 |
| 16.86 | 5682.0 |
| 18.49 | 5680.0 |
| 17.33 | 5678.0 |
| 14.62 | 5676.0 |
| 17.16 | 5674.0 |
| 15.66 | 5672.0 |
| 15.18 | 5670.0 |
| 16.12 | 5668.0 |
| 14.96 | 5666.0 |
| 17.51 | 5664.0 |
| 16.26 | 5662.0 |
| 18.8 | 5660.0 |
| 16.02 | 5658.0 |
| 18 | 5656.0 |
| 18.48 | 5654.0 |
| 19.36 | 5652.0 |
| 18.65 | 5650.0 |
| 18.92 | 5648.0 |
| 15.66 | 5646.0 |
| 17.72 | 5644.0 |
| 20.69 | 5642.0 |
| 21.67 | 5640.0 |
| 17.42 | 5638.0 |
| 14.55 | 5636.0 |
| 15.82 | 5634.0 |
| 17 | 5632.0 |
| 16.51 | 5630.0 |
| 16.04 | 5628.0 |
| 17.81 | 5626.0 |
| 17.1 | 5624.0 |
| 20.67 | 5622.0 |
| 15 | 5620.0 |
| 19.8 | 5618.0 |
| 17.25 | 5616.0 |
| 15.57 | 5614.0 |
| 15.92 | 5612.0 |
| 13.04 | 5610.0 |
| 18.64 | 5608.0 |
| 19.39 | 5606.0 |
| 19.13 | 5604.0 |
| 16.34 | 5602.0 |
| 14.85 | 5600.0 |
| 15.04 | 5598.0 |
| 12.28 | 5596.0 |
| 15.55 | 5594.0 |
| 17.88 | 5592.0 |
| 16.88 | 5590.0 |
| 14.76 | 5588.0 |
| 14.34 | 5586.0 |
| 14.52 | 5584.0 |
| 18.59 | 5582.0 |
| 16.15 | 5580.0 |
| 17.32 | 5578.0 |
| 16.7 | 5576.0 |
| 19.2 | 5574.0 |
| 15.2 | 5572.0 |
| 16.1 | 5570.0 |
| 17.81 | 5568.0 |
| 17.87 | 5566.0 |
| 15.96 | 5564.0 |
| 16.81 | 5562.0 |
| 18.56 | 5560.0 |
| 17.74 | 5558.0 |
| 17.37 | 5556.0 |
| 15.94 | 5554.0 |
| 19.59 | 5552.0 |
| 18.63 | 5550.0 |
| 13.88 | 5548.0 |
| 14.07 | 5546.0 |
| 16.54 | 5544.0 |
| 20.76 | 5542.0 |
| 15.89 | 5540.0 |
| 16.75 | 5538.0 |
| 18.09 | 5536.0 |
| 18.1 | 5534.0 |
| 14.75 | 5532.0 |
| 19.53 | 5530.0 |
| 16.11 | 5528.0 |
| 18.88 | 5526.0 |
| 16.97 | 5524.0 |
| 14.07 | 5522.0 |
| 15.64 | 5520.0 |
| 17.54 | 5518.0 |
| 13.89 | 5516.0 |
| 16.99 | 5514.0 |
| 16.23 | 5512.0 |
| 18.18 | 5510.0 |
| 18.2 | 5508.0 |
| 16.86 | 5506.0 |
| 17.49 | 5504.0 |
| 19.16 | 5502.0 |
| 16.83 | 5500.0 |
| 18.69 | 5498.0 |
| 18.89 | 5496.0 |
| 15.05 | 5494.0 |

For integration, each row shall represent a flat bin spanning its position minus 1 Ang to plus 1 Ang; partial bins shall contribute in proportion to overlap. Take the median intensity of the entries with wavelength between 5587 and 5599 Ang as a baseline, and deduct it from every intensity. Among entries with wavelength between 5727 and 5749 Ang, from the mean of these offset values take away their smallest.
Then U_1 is 2.5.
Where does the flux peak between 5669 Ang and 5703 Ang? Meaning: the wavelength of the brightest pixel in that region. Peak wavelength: 5680.0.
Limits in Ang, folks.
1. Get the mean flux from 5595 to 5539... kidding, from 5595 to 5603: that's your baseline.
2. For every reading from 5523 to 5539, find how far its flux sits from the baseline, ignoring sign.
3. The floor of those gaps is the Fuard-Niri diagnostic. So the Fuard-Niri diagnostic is 0.1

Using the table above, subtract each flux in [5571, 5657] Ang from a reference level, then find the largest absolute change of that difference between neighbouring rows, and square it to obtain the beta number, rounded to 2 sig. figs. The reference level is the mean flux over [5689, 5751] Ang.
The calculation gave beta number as 32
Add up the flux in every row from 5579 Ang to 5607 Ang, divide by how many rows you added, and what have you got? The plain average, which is 16.12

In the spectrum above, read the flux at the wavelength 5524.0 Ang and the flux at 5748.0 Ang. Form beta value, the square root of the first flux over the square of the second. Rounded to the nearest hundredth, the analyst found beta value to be 0.26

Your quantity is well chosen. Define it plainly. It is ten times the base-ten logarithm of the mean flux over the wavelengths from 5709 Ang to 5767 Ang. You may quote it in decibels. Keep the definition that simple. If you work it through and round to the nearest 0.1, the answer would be 12.2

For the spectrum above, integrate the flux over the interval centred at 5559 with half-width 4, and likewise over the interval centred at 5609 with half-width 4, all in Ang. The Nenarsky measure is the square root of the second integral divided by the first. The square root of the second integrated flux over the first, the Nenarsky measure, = 0.97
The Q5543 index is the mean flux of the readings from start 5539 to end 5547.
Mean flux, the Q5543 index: 16.8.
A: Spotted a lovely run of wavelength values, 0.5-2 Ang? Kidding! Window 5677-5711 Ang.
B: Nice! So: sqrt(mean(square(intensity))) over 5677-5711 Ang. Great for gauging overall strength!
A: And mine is 16.4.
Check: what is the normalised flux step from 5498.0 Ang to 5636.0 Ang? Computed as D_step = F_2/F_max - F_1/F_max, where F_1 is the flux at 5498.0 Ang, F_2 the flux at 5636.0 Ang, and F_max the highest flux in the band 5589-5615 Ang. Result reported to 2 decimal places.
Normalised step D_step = -0.21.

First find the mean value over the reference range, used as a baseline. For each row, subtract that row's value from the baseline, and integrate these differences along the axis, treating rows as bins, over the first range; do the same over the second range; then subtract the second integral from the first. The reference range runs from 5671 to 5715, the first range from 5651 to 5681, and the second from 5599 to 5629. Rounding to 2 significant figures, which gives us 5.2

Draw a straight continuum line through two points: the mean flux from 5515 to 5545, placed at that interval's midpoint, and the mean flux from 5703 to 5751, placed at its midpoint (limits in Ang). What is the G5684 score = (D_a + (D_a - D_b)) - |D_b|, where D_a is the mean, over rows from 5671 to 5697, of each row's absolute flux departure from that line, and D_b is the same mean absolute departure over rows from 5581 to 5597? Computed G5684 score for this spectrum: -1.6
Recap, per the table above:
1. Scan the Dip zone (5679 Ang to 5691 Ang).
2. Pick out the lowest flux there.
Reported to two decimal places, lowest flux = 15.92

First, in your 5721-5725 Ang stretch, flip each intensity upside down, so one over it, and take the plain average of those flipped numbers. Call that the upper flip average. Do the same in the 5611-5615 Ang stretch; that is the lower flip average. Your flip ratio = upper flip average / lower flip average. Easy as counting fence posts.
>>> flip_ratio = 0.97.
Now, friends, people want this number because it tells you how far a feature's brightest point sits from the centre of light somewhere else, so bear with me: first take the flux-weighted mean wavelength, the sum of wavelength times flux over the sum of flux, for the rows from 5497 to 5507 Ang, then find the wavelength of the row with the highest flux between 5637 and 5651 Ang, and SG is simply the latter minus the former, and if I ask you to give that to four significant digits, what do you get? 138.1 Ang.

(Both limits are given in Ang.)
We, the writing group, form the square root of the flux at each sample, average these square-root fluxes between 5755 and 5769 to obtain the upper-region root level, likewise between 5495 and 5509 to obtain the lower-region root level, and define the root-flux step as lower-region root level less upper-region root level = 0.21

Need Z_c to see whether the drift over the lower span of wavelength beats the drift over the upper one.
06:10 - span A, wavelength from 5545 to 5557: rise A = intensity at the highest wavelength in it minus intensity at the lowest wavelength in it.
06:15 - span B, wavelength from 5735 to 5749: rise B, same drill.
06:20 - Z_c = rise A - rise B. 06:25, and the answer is 3.5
